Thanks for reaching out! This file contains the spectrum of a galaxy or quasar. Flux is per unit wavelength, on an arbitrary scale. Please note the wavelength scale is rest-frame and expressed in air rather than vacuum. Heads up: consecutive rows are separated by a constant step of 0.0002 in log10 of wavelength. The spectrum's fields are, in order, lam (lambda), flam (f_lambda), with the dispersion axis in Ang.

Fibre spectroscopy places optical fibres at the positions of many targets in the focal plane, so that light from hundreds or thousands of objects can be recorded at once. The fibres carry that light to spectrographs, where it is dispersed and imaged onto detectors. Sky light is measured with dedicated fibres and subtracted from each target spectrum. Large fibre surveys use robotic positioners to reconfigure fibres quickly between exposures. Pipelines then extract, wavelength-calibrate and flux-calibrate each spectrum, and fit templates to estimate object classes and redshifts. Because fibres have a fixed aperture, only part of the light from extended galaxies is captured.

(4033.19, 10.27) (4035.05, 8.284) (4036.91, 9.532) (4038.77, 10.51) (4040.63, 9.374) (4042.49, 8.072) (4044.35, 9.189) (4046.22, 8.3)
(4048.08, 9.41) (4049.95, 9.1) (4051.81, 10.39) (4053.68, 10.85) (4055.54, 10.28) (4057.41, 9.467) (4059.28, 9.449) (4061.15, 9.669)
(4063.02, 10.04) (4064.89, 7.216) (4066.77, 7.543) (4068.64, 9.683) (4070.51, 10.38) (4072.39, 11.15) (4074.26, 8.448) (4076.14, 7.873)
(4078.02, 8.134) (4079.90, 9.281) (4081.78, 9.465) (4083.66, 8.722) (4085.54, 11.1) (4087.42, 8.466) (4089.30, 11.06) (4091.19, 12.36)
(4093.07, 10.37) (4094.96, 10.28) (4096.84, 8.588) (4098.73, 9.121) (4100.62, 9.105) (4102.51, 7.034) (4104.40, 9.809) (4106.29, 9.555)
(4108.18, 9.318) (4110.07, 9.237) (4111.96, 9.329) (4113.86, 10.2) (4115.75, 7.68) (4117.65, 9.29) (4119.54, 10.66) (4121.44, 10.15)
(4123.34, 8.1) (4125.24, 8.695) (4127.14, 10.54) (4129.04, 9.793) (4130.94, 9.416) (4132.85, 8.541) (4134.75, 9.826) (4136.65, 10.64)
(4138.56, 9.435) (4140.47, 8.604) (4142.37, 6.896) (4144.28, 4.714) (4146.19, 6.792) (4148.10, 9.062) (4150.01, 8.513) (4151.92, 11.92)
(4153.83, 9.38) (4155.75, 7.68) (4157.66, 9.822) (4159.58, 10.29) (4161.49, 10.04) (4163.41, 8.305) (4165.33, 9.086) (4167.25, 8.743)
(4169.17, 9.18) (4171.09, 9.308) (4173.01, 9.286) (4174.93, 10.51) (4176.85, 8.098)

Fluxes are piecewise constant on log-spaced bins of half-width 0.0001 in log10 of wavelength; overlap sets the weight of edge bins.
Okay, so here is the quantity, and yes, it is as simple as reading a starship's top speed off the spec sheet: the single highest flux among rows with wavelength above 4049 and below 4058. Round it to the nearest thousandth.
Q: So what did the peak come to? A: 10.850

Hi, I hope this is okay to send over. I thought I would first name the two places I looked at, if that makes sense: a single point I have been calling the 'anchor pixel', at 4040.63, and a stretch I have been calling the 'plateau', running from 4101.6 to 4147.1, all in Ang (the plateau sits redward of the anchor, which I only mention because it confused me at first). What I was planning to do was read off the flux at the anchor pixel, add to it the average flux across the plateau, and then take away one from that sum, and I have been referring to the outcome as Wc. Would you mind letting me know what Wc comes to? 17.3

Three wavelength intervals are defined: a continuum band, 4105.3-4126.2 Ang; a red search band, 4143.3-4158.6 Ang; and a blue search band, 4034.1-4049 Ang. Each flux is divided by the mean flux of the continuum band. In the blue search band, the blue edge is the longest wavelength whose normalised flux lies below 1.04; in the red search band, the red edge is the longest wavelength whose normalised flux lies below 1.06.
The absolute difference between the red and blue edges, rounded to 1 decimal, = 109.6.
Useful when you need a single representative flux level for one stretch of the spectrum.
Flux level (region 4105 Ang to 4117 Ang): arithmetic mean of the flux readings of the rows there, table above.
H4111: 9.2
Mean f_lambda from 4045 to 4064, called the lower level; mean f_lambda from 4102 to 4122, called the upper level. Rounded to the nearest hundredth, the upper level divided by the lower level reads 0.96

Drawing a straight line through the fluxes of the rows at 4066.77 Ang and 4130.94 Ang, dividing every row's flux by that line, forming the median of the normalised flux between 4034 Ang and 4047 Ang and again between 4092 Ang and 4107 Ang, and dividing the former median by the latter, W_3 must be 1.23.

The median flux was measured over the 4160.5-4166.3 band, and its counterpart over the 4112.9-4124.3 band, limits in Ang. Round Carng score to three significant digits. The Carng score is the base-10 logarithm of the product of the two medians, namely 1.95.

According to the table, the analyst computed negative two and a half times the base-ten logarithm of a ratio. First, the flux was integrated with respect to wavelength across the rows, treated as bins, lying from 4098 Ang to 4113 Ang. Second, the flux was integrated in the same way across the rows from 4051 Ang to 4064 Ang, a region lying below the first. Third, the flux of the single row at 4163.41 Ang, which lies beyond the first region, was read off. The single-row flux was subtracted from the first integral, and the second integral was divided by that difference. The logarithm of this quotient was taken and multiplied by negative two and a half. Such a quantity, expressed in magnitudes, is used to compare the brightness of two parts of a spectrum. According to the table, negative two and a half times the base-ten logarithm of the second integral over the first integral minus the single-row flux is 0.0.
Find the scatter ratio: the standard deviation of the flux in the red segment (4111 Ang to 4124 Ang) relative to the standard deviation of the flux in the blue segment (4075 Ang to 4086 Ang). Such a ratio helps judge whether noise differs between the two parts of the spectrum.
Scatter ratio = 1.0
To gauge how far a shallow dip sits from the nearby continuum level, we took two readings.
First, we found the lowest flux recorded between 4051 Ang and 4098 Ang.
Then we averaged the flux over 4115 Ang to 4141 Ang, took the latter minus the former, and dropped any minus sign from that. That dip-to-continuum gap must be 2.2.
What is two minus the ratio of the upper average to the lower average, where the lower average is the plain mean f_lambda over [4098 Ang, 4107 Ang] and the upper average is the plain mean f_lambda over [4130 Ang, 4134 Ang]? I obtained 0.99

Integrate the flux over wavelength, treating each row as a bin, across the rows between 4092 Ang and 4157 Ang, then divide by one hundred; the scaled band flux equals 5.9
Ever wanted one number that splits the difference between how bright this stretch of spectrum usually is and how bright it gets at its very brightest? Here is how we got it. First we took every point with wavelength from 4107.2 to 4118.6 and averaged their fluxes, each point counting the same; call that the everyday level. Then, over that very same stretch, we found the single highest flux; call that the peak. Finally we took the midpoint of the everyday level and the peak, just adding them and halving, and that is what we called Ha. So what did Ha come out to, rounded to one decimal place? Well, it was 9.7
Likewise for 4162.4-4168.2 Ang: 8.9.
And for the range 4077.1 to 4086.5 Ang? 10.2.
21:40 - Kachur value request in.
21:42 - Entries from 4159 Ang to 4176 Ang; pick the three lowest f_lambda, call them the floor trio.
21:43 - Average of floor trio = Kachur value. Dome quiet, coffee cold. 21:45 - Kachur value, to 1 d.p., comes 8.7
